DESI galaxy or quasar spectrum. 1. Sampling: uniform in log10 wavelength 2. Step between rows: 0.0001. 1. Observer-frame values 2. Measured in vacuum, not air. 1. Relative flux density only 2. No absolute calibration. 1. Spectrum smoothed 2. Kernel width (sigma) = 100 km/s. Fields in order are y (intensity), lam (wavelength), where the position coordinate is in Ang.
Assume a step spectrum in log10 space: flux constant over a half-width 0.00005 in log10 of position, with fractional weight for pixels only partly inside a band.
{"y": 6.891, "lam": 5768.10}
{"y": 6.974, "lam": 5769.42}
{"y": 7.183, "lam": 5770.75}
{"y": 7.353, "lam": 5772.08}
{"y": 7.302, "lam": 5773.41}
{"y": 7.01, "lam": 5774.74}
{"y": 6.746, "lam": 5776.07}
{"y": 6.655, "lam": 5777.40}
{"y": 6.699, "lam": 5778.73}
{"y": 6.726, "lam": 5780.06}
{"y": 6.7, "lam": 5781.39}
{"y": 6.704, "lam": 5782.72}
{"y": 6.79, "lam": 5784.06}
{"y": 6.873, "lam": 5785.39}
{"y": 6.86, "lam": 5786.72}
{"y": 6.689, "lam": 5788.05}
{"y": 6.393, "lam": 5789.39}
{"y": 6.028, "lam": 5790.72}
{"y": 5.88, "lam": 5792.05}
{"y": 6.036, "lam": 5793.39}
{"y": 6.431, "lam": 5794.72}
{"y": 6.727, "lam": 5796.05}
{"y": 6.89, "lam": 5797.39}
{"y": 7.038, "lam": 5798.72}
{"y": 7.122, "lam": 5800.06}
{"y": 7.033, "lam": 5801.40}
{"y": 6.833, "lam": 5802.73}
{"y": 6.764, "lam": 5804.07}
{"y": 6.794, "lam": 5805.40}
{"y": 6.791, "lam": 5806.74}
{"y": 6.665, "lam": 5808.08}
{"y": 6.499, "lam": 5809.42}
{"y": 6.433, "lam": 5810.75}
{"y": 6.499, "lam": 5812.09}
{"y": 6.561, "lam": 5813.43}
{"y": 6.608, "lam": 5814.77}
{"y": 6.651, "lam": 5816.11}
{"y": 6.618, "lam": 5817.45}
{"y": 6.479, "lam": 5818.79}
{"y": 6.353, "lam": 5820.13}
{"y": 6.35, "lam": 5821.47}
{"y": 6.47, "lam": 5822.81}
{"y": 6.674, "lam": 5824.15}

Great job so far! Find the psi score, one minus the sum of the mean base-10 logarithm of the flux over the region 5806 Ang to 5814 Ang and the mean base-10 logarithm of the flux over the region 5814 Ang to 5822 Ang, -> -0.631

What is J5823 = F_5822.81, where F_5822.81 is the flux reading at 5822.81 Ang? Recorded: 6.47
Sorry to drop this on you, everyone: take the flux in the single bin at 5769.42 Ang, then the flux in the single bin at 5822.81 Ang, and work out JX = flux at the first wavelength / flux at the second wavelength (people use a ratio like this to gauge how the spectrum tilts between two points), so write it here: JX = 1.08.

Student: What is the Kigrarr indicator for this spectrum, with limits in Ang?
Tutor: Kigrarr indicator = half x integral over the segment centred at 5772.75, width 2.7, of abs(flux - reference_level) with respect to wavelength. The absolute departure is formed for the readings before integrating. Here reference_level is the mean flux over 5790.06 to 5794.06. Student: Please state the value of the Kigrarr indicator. 1.8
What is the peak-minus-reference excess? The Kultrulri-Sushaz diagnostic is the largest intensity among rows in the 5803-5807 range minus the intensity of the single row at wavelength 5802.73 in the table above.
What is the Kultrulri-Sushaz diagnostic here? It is 0.0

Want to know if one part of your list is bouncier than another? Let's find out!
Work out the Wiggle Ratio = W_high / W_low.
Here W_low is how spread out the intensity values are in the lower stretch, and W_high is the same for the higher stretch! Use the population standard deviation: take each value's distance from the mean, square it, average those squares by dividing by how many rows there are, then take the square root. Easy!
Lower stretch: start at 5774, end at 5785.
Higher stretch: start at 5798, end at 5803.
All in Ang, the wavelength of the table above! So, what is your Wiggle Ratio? 1.03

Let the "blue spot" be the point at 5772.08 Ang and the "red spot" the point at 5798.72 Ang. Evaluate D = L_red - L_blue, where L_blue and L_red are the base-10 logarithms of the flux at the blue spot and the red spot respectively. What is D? -0.0190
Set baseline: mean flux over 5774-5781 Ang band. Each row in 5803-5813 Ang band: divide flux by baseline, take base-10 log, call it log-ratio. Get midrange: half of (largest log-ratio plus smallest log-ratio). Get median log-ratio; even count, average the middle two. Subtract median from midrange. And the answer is -0.0035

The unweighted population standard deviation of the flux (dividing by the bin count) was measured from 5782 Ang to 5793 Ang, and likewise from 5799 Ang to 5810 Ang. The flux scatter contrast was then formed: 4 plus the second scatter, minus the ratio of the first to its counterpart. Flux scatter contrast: 2.2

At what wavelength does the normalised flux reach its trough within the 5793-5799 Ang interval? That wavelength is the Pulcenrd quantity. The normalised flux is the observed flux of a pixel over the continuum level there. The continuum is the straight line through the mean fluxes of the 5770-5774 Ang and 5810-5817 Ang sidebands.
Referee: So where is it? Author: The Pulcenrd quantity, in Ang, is 5793.39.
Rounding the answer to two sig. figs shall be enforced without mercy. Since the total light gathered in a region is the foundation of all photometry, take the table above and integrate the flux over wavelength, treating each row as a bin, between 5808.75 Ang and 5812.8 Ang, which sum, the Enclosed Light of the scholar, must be 26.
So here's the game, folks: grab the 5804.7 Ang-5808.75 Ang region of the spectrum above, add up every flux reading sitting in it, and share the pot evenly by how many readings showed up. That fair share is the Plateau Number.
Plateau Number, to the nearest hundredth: 6.75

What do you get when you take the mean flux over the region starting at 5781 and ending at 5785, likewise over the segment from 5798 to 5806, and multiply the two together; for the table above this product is 46.7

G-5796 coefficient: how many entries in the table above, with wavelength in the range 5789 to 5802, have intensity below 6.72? 5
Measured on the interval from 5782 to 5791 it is 4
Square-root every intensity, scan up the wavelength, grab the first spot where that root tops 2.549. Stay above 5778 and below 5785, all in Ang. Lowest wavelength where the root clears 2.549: 5778.73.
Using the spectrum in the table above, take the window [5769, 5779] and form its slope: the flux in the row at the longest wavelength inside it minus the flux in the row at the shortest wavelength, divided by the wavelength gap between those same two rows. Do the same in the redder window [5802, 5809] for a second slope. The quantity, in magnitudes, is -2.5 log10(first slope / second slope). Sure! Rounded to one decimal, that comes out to 0.1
